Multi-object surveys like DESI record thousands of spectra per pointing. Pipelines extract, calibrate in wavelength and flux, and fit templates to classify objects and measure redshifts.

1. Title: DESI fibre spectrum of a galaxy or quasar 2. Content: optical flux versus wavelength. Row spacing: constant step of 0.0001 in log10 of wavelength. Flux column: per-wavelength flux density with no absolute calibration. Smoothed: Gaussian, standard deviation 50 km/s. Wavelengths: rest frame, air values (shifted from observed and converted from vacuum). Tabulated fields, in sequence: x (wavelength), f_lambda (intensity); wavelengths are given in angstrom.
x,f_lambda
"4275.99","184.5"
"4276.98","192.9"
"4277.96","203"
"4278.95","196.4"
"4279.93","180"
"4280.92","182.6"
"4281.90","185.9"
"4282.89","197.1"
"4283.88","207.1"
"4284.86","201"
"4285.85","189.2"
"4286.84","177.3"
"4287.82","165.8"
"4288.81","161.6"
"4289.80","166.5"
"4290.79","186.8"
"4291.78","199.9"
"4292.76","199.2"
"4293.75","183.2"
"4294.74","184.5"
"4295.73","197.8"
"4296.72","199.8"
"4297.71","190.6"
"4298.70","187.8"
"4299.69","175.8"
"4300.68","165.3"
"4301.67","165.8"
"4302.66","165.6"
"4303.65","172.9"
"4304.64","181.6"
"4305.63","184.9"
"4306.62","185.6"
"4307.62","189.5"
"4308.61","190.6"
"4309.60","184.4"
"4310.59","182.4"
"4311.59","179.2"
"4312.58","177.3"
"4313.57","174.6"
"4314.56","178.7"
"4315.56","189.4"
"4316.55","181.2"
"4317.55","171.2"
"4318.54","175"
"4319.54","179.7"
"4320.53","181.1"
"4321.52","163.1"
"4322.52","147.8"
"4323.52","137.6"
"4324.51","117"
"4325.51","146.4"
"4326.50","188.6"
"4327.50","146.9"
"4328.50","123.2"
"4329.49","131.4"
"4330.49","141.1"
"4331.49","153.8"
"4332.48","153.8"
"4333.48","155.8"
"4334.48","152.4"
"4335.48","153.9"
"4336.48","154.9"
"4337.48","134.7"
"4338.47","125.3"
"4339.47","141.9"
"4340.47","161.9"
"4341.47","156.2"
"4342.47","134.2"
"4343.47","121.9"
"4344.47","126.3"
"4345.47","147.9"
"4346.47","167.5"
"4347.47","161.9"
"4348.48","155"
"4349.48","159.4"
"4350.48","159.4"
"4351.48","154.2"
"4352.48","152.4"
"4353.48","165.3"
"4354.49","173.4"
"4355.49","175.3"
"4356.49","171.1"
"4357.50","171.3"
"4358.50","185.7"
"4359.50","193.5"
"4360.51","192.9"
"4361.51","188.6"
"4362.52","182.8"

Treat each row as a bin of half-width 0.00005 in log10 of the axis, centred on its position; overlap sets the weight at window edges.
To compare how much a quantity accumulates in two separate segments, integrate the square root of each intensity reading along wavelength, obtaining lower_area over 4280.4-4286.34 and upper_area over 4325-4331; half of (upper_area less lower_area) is -5.1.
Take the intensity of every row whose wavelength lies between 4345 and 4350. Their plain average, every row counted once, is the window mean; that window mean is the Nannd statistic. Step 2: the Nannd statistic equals 158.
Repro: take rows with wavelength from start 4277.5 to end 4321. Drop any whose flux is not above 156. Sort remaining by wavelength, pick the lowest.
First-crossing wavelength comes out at 4277.96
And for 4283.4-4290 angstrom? 4283.88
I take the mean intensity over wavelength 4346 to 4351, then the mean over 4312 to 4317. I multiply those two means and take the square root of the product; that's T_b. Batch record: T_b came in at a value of 170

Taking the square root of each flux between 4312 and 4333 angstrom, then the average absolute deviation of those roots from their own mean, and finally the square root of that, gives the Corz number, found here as 0.87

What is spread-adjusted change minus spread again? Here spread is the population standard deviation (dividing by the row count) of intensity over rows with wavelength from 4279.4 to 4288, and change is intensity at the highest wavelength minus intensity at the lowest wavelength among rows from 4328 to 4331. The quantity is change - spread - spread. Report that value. -6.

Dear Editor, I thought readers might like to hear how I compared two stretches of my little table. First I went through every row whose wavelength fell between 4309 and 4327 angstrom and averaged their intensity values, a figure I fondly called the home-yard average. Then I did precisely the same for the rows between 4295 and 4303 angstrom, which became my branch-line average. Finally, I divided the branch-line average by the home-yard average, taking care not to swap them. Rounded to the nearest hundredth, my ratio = 1.07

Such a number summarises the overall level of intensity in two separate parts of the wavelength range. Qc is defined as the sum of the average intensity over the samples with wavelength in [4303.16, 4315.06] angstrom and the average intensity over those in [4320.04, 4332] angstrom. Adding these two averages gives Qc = 330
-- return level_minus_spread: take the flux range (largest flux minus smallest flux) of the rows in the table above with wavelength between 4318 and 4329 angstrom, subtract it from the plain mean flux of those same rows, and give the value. 84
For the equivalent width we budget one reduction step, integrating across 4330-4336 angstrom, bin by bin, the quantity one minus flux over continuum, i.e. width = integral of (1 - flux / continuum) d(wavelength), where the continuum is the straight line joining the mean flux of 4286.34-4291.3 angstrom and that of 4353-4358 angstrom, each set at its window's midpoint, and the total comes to 0.7 angstrom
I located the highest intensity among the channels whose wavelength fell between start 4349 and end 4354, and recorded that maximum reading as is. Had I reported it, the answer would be 165.3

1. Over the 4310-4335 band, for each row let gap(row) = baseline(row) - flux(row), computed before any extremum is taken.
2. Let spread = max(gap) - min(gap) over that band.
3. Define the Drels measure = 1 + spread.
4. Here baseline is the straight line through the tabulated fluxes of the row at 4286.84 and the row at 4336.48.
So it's 73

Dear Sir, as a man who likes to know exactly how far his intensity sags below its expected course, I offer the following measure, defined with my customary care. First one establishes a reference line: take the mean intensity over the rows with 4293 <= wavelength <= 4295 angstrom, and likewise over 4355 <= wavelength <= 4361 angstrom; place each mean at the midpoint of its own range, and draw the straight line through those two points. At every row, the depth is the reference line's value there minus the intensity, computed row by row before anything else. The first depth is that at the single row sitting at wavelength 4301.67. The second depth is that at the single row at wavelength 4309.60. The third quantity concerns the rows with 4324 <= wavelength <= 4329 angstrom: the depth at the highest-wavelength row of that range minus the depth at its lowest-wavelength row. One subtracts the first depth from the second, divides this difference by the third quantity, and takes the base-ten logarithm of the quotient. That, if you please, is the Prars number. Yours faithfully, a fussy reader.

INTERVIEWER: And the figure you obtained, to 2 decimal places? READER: 0.47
